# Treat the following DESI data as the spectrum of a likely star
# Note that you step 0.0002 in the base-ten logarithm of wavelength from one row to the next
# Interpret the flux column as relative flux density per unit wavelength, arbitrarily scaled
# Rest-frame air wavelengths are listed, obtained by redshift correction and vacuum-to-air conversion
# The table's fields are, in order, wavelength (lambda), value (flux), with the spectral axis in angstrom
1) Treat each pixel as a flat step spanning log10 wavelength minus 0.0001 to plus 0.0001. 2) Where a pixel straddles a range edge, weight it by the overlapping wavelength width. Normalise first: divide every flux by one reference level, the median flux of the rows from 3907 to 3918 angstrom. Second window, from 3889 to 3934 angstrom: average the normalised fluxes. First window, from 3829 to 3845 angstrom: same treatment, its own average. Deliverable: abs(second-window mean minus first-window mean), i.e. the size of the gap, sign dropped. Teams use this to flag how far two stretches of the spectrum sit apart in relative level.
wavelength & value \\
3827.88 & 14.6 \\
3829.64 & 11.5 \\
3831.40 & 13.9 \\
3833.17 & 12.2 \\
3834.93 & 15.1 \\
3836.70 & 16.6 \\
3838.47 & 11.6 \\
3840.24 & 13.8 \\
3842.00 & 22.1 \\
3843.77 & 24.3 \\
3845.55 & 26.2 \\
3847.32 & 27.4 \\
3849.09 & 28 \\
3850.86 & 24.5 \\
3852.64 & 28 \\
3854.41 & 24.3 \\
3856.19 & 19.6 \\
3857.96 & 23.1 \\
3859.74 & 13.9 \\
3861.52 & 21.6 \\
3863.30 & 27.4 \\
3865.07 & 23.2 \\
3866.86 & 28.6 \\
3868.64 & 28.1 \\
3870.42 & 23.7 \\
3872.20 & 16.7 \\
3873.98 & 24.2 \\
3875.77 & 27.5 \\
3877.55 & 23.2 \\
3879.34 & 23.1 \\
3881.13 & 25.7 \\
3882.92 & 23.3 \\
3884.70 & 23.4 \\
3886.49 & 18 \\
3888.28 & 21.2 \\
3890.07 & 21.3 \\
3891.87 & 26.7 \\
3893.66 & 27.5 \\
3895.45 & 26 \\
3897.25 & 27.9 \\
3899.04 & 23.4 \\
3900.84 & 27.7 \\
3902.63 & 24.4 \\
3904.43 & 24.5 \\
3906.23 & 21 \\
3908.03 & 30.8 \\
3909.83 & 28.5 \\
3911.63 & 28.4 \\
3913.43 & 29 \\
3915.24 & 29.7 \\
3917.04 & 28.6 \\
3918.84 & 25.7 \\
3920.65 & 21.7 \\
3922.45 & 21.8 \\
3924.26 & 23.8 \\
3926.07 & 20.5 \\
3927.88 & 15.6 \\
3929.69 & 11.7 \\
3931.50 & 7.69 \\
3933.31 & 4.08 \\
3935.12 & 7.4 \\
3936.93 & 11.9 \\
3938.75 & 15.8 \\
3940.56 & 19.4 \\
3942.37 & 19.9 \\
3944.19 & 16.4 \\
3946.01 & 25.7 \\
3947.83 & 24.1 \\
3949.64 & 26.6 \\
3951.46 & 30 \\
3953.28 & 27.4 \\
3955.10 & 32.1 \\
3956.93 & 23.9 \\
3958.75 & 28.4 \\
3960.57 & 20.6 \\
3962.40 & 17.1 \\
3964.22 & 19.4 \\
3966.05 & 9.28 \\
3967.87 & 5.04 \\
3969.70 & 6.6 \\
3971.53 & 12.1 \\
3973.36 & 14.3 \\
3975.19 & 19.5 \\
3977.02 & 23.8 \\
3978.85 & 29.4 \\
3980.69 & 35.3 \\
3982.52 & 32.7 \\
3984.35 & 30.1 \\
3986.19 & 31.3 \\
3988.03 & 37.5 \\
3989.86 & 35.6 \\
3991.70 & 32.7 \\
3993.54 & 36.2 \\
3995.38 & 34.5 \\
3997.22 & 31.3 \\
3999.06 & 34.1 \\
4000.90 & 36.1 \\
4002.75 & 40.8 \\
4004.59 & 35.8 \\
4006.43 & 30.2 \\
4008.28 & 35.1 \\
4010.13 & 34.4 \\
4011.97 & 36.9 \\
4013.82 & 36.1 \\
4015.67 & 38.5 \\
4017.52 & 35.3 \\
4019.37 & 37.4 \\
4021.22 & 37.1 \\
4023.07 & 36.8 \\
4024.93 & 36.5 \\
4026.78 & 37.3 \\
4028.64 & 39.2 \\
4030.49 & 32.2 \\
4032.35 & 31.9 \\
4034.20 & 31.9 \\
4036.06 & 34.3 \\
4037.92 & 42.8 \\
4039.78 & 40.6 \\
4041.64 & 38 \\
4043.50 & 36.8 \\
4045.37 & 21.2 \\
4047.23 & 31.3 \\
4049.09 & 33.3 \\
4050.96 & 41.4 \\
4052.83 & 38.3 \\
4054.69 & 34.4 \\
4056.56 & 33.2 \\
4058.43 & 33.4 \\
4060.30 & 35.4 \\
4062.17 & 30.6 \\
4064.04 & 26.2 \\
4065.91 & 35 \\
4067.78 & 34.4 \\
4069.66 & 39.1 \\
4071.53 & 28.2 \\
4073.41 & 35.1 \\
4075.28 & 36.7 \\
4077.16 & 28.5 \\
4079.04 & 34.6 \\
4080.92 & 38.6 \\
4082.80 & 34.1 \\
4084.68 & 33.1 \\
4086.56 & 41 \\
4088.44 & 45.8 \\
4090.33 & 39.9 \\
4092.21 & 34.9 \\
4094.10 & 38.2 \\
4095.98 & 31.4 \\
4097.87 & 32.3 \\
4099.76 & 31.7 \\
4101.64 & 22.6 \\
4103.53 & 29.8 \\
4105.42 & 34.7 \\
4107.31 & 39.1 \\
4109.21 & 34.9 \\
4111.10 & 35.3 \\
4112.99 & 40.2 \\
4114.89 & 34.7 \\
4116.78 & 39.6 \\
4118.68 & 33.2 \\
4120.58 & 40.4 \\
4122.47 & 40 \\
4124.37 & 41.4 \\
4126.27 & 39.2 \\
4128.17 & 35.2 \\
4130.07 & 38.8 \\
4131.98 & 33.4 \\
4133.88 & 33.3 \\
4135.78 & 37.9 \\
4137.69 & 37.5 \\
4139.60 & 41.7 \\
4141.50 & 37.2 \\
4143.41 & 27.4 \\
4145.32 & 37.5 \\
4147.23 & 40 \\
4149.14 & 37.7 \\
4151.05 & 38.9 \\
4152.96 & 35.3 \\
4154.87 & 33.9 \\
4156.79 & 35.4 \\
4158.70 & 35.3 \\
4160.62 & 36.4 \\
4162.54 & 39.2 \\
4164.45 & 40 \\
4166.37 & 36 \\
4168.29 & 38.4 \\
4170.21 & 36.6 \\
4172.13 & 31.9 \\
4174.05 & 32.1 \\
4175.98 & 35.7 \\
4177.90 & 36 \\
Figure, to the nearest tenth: 0.3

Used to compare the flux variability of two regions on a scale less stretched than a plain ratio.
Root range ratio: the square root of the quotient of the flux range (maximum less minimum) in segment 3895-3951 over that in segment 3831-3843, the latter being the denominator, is 1.6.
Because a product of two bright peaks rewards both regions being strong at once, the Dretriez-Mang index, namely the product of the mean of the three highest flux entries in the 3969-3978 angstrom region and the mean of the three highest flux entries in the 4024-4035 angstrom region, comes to 723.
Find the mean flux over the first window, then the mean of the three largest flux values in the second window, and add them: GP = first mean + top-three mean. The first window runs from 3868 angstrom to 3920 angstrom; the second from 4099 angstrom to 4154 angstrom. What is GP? 66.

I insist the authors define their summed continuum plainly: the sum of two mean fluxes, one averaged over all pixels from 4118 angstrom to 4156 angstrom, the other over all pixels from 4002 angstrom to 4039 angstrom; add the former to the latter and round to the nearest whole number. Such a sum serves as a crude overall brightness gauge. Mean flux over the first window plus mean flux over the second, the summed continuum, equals 73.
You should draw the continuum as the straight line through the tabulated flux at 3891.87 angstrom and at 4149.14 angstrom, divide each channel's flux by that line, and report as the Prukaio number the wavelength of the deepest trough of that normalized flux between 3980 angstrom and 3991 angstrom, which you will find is 3984.35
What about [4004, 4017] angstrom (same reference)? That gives 4006.43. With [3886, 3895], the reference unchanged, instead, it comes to 3886.49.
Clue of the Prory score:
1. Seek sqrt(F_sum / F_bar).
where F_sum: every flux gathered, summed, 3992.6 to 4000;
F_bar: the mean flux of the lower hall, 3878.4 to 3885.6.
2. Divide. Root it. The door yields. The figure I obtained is 2.39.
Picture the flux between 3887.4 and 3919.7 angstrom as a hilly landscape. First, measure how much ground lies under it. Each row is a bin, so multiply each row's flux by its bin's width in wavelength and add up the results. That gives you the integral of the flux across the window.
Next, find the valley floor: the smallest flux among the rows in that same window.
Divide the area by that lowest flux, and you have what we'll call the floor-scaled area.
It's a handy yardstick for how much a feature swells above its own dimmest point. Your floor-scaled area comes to 40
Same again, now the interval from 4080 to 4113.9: 53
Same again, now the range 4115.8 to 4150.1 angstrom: 47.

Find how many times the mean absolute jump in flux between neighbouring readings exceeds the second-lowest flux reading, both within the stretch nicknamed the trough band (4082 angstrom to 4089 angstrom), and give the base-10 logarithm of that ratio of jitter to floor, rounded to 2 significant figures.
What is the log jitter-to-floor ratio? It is -0.87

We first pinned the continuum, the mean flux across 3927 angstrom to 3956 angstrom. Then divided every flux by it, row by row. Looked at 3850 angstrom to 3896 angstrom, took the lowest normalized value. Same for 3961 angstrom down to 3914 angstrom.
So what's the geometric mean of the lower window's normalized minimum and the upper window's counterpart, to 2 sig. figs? 0.41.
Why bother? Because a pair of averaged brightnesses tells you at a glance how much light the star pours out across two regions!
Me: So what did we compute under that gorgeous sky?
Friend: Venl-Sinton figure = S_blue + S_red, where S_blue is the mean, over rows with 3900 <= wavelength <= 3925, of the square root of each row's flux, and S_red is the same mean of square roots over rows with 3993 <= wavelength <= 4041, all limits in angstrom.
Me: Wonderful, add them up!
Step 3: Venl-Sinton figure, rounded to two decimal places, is 11.09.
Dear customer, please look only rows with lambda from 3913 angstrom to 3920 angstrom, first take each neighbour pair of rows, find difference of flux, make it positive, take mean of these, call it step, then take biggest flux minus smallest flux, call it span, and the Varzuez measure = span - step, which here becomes 2.4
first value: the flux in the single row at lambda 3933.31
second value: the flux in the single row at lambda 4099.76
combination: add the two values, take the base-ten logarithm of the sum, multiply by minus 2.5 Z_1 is -3.88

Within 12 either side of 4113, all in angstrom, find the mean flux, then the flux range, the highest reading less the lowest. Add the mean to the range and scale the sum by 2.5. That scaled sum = 137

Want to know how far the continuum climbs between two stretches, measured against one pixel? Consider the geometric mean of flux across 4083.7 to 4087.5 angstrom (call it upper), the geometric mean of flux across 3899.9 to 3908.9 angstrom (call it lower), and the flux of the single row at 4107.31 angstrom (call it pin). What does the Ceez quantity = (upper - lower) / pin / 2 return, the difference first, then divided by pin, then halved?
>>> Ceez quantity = 0.15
